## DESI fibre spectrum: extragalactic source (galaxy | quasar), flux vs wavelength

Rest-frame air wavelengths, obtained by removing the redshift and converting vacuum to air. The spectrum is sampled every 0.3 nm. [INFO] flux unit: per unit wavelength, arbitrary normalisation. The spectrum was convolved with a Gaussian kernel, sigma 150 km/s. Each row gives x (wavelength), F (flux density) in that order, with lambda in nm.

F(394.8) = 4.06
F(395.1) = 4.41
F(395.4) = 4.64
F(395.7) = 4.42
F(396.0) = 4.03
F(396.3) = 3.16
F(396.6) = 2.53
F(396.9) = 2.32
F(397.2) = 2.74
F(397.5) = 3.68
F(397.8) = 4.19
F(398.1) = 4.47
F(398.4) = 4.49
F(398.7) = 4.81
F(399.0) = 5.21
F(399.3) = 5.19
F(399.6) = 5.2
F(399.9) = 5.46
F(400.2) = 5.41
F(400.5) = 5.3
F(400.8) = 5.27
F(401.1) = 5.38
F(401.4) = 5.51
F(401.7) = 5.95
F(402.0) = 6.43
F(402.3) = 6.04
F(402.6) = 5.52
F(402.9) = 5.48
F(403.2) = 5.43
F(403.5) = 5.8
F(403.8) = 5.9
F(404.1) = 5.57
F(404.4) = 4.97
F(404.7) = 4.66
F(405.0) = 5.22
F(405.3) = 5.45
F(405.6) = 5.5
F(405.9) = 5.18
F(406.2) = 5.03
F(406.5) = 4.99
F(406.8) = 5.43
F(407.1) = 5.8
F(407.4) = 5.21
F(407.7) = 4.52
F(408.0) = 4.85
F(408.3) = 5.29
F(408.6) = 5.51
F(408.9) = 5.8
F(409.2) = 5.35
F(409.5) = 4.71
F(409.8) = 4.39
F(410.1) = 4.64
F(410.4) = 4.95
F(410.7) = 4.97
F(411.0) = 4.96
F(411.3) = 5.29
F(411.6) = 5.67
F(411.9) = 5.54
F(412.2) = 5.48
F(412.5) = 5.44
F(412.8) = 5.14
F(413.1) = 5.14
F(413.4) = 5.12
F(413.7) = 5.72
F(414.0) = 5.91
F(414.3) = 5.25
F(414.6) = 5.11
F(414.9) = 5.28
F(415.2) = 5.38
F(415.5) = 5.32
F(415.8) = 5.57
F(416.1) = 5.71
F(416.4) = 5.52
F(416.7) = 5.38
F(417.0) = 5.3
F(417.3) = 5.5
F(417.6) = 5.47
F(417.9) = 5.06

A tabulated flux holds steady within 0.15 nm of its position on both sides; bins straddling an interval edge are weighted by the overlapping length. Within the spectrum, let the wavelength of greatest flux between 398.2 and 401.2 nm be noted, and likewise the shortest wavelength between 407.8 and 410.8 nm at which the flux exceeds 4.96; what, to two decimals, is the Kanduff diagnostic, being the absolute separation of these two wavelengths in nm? 8.40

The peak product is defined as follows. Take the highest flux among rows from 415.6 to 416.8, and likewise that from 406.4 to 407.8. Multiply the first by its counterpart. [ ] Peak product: 33.1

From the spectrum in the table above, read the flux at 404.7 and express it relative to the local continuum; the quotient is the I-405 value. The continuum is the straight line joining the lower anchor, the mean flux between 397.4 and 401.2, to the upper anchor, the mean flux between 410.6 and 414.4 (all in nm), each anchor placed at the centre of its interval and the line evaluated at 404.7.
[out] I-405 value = 0.91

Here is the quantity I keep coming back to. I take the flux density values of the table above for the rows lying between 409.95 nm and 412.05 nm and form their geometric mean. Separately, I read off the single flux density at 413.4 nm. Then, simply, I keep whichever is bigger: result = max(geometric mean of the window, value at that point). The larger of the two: 5.1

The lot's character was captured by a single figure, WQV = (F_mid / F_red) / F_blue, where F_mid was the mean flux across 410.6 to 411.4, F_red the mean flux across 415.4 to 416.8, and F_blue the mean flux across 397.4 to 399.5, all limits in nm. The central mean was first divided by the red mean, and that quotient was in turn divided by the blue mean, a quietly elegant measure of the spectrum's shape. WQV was 0.20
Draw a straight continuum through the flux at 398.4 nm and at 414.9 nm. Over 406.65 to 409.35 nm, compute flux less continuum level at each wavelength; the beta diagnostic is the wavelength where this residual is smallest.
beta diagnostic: 407.7 nm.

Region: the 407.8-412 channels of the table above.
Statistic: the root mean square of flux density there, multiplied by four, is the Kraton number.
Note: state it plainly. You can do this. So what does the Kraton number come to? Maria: 20.6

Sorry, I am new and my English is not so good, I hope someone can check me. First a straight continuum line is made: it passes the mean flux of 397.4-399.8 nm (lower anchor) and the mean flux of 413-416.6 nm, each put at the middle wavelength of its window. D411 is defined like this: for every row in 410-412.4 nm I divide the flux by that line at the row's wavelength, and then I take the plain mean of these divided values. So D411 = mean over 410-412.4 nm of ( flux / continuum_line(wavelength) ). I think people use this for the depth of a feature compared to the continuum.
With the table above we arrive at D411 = 0.99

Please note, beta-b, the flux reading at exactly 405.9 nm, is 5.18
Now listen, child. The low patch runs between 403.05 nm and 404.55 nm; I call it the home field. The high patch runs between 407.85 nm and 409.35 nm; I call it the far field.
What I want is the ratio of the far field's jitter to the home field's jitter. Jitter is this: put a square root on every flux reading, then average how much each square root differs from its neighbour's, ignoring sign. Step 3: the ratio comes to 1.0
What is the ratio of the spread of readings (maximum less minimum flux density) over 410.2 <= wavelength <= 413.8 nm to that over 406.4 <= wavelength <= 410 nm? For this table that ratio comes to 0.5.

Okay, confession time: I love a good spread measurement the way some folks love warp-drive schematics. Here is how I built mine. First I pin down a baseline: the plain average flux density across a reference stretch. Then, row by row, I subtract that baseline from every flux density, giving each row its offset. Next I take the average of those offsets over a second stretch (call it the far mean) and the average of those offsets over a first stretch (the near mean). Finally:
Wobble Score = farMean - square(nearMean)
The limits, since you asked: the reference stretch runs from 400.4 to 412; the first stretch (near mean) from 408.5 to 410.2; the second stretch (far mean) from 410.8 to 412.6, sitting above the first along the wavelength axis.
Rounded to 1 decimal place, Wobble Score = 0.0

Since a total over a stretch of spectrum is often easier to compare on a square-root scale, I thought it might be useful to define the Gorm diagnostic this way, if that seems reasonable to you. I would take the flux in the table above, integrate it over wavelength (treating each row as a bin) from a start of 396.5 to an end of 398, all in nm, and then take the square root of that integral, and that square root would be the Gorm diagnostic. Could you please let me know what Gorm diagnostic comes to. 2.2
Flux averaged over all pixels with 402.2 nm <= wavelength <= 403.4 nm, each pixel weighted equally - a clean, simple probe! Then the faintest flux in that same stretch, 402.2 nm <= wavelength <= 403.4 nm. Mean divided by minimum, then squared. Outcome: 1.07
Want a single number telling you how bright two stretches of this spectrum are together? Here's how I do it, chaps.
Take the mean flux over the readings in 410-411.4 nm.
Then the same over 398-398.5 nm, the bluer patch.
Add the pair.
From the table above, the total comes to 9.4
